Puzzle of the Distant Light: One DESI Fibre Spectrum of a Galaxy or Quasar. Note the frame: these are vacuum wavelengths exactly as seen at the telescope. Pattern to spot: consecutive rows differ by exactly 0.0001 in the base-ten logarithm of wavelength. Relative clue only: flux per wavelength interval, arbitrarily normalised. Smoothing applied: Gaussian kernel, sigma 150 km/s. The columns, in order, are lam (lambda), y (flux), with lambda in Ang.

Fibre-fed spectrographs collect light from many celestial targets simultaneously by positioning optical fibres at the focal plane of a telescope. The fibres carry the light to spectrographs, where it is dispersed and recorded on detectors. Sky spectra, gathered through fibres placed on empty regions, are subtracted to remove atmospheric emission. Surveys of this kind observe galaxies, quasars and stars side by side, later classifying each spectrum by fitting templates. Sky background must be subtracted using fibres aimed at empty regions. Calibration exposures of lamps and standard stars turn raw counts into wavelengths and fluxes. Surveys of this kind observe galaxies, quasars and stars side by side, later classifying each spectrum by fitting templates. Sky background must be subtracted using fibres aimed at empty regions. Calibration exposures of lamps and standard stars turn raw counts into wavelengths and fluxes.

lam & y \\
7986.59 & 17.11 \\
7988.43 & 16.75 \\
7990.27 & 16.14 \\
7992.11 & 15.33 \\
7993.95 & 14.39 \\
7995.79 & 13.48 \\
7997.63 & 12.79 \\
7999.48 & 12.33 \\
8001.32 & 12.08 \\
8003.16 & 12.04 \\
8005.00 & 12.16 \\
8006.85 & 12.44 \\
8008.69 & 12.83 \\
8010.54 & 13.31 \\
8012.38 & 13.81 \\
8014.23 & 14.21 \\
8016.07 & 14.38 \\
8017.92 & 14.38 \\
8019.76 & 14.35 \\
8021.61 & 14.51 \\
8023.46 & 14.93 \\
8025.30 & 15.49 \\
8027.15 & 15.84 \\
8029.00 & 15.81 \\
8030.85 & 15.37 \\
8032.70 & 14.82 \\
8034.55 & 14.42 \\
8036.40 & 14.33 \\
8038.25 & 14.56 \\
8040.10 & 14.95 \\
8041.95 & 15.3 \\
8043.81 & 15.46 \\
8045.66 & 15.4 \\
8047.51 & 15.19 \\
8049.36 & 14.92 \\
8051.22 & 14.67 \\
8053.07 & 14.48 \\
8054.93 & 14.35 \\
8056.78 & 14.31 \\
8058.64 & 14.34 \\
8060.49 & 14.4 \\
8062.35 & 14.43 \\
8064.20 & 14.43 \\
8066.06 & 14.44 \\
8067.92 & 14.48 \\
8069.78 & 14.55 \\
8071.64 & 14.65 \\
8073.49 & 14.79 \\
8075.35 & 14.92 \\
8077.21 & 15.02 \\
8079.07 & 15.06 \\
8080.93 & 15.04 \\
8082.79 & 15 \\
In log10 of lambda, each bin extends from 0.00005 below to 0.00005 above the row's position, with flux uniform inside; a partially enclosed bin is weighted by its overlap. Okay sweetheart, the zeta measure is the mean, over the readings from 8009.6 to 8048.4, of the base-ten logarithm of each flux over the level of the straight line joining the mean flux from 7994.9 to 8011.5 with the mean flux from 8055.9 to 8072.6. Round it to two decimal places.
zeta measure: 0.04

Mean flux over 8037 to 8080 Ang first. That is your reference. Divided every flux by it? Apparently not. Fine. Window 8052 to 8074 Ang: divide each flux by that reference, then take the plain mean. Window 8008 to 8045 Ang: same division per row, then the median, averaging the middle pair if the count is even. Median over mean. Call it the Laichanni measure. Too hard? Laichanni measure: 1.00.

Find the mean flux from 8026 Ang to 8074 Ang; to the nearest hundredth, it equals 14.80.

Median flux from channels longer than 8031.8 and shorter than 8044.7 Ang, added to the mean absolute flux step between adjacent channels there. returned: 15.1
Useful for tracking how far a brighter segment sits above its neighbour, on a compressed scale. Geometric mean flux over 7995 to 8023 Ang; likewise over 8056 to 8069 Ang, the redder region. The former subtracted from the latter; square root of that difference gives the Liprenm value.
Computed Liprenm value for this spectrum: 1.08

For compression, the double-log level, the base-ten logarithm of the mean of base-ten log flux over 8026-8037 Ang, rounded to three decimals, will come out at 0.071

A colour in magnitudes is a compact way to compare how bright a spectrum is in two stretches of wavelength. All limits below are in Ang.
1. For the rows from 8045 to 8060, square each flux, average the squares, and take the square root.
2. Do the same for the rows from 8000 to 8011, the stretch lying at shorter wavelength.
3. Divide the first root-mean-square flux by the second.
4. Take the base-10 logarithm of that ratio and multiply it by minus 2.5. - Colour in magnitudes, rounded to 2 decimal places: -0.18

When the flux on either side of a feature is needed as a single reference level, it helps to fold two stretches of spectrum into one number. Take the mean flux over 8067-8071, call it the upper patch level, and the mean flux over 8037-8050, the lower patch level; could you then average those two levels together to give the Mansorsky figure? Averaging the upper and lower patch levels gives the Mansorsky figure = 14.8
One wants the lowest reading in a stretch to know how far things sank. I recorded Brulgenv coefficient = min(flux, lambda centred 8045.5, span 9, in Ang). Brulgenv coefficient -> 14.92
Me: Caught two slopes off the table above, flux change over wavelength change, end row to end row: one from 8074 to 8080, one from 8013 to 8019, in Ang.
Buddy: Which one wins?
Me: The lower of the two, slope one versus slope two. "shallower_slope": 0.04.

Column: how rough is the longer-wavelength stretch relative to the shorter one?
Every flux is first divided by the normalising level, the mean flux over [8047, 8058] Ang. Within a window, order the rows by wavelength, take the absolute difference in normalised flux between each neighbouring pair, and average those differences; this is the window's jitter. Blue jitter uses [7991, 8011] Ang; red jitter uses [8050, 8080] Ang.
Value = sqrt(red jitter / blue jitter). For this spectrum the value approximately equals 0.403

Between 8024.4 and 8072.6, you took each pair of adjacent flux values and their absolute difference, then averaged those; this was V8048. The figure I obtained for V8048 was 0.18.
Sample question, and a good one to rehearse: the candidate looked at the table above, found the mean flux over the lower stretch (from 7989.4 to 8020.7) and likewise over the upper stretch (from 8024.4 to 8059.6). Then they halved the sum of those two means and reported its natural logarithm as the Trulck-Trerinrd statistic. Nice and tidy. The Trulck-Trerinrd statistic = 2.66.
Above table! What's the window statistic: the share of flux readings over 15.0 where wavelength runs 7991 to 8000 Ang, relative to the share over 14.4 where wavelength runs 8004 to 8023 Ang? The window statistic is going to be 2.0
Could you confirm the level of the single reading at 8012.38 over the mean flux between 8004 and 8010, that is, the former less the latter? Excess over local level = 1.3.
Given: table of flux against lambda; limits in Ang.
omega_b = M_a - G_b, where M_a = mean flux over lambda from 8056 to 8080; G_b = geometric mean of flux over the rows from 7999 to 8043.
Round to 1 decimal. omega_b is 0.5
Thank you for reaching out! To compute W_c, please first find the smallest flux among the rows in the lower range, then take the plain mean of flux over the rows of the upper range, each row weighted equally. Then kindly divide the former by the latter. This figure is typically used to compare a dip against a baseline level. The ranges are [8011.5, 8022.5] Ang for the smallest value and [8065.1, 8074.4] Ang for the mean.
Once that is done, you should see 0.95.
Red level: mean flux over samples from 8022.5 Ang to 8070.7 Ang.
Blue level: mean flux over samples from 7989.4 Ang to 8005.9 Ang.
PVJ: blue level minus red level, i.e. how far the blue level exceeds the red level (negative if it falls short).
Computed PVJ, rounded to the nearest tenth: -1.4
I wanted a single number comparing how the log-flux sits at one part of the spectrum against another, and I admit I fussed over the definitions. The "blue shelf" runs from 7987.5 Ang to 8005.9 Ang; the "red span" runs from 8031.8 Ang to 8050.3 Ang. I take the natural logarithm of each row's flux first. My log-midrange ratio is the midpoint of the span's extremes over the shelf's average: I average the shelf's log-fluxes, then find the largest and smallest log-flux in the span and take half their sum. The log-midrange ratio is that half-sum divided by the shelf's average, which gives 1.03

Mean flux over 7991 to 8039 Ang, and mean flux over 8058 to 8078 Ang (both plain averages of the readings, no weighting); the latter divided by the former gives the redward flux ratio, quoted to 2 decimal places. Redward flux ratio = 1.04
